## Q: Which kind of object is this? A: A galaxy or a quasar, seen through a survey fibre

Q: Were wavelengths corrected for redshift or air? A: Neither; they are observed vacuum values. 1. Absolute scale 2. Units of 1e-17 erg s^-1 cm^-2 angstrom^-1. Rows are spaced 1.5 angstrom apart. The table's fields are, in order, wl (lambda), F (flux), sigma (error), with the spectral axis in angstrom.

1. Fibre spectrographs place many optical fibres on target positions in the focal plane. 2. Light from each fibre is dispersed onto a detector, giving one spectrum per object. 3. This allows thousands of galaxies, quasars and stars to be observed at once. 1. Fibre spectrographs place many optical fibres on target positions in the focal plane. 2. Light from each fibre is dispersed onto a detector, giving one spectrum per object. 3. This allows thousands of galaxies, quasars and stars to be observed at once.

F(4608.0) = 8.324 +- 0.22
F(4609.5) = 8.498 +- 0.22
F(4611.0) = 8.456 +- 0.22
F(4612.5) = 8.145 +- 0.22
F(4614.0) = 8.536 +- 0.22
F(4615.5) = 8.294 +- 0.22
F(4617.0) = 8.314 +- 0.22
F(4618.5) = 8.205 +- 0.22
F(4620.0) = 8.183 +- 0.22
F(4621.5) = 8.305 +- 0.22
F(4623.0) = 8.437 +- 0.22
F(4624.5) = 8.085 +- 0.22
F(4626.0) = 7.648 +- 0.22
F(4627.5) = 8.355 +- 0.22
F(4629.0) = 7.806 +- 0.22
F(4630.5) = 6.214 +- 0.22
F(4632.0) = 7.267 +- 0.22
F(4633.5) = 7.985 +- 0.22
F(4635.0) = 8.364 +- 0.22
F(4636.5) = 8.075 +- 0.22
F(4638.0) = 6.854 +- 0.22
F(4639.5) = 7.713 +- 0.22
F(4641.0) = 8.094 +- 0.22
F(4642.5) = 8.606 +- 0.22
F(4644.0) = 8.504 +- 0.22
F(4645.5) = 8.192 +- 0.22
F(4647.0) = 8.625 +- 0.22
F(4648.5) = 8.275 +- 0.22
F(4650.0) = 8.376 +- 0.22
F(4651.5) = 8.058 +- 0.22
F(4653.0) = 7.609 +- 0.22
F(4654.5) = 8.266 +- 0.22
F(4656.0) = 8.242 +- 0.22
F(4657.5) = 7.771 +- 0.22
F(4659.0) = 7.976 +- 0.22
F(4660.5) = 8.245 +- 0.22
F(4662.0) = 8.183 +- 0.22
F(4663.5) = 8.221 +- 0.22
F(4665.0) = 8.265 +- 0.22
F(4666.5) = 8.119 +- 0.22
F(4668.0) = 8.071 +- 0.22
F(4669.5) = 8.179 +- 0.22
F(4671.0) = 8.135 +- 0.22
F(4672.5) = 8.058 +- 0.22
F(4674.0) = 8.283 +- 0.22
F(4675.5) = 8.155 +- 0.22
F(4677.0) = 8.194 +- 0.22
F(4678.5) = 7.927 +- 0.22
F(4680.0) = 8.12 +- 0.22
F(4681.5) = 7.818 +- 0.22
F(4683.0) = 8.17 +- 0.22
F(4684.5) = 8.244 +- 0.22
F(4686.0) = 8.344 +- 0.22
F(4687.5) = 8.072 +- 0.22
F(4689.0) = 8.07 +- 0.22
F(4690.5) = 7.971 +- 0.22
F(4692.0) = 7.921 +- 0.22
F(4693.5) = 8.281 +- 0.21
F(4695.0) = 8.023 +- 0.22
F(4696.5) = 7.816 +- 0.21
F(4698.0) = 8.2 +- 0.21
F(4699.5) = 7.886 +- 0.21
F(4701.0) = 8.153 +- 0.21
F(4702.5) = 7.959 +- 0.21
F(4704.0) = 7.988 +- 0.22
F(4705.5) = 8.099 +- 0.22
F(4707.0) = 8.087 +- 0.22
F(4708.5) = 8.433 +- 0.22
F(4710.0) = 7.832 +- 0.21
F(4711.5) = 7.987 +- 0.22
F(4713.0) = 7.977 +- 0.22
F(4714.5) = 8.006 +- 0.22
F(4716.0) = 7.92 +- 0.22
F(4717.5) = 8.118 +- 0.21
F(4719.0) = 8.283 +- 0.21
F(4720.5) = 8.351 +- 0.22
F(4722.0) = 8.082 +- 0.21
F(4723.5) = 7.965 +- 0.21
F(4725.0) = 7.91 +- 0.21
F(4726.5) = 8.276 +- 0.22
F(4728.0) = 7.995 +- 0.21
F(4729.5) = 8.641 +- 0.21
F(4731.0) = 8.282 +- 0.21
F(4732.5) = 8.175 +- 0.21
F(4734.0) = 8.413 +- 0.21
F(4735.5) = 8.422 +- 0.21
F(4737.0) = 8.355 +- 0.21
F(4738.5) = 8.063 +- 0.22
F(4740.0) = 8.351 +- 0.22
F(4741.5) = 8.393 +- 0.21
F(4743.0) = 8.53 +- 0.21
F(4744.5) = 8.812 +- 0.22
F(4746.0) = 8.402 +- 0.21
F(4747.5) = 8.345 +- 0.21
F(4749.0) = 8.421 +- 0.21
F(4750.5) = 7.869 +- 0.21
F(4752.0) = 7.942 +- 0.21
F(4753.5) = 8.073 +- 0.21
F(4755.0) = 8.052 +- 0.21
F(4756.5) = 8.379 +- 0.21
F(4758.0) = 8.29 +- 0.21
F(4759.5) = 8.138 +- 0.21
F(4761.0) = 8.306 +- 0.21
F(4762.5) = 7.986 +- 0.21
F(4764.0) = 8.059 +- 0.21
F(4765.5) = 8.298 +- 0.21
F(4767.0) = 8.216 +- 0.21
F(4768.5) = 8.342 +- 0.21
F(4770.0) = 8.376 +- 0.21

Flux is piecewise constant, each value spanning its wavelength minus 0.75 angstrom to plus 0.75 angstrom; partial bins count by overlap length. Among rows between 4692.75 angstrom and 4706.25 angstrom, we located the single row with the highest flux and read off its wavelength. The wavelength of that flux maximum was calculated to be 4693.5 angstrom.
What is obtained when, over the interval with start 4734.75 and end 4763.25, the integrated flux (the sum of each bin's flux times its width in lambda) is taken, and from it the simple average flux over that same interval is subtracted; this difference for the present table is 227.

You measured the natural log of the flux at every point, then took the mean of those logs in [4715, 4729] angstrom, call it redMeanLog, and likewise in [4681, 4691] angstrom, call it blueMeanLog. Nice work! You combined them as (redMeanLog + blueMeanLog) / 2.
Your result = 2.09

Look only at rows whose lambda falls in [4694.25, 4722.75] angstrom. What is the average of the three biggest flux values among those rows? 8.36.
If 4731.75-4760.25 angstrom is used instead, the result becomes 8.59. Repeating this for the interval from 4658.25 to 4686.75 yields 8.30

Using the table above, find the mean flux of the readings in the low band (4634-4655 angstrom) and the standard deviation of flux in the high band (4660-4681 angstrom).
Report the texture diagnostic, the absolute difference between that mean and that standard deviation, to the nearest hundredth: 8.02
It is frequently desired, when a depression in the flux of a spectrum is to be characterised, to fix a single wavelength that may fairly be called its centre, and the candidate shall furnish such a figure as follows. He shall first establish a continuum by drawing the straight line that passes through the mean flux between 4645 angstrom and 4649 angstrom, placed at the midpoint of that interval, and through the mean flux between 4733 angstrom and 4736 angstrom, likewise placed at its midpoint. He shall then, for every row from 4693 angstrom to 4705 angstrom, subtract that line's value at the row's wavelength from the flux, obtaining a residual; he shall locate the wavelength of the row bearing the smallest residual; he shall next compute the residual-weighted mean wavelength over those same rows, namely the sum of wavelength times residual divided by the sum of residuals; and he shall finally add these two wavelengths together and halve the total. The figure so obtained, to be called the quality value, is 4697.9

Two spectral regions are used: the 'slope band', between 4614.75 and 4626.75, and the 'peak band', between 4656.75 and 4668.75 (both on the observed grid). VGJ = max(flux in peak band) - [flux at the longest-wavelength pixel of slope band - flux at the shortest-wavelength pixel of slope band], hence 8.9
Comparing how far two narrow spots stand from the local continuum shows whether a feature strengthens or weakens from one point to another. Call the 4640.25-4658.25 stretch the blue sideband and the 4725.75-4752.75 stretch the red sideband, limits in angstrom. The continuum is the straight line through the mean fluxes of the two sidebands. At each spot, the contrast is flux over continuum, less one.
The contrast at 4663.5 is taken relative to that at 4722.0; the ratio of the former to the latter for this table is 0.1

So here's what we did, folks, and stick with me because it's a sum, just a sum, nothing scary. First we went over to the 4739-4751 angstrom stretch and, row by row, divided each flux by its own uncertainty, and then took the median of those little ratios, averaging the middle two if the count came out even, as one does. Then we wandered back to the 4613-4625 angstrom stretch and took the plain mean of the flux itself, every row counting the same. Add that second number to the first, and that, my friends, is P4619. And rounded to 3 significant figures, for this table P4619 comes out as 48.3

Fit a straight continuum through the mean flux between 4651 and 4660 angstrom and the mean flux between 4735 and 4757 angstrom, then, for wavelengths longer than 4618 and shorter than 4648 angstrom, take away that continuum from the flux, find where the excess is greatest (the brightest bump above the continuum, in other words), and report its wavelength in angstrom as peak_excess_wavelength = 4647.0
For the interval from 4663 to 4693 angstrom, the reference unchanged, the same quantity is 4686.0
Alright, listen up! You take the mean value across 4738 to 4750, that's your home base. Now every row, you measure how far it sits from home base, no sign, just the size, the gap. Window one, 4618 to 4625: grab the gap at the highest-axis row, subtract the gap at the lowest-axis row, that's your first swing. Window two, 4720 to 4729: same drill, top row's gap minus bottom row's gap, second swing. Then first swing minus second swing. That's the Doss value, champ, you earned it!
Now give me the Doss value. -0.2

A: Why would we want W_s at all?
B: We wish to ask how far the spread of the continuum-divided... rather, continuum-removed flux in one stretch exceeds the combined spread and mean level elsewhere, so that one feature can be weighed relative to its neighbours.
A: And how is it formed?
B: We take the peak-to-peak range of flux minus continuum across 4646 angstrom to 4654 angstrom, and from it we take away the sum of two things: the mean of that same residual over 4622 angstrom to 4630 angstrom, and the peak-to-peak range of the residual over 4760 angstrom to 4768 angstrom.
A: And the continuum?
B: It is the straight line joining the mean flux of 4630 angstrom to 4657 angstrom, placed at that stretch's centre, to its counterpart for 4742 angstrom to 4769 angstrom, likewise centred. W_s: 0.6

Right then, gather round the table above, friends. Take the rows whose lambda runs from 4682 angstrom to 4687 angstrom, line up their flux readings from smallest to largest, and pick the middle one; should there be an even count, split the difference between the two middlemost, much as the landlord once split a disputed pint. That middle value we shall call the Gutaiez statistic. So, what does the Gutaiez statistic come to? 8.24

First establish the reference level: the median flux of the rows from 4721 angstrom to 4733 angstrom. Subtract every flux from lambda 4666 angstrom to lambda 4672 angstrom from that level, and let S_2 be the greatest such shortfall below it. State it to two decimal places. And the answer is 0.06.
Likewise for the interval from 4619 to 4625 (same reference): 0.04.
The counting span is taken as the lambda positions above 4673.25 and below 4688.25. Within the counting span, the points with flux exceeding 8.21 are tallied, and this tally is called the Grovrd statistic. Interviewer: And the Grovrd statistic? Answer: 3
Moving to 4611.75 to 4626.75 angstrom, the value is 5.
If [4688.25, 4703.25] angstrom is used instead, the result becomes 1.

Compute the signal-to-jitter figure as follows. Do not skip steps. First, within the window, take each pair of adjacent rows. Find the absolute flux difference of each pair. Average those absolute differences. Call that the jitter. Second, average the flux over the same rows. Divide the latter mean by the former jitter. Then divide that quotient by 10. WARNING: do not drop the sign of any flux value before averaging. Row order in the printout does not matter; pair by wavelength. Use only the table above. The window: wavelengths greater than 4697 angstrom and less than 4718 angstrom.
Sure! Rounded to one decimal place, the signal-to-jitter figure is 4.4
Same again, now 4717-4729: 4.3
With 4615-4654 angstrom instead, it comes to 1.7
